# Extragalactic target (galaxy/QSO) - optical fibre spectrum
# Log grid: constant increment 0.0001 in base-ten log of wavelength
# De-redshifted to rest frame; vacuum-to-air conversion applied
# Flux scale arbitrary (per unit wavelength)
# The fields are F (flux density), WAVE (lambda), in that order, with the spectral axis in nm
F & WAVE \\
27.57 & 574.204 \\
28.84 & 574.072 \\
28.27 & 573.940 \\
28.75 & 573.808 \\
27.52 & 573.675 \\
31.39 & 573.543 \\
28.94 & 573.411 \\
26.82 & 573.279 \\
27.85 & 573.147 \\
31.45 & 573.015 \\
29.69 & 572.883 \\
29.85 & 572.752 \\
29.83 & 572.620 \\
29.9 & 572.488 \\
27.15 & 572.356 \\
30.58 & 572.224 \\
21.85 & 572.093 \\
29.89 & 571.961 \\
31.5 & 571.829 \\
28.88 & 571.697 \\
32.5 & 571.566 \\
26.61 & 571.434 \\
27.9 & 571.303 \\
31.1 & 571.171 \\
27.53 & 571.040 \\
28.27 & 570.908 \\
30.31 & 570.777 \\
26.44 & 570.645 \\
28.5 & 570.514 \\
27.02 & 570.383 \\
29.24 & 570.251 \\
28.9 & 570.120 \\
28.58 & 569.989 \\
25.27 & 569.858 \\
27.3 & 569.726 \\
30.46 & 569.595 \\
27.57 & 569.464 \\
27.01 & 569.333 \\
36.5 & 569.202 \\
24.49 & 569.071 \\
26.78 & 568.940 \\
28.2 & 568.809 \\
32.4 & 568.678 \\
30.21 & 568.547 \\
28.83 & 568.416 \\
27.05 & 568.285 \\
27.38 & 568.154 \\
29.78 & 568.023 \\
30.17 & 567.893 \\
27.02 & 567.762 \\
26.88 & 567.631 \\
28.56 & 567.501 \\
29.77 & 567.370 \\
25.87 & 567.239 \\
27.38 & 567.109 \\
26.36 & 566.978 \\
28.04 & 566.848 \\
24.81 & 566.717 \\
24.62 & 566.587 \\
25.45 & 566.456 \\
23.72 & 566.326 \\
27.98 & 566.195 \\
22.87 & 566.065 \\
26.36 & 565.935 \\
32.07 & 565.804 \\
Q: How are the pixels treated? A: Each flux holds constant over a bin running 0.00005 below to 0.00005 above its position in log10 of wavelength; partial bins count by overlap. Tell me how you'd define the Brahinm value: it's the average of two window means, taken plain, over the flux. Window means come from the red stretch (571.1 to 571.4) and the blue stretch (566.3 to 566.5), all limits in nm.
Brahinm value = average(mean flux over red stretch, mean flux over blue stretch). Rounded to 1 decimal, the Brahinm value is 27.0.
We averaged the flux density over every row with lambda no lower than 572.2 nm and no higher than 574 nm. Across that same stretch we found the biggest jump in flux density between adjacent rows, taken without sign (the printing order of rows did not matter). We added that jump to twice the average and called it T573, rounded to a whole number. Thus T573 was 62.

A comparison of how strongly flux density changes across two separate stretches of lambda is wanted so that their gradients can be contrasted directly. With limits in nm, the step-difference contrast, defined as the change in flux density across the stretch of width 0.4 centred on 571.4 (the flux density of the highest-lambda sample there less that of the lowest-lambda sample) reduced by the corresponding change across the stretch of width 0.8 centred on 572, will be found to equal 6.3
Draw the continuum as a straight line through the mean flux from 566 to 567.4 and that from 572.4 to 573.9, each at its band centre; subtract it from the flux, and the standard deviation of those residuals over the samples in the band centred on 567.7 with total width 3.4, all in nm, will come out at 2.6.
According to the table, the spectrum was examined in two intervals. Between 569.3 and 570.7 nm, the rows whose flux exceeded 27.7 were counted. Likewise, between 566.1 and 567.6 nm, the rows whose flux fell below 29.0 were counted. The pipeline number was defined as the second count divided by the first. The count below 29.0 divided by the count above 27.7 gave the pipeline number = 2.00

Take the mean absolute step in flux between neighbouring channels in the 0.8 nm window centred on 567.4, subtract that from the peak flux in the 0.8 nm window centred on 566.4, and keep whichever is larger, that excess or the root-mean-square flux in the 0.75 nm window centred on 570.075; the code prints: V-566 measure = 27.8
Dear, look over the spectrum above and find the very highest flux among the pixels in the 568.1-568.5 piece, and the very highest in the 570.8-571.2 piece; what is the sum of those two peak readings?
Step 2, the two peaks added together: 59.9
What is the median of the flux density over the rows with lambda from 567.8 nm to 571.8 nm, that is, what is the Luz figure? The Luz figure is 28.4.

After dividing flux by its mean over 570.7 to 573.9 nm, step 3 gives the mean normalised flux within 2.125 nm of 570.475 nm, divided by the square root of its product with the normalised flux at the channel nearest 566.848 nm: 1.01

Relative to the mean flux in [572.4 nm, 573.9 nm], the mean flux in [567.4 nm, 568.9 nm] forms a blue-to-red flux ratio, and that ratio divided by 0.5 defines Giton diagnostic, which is 1.97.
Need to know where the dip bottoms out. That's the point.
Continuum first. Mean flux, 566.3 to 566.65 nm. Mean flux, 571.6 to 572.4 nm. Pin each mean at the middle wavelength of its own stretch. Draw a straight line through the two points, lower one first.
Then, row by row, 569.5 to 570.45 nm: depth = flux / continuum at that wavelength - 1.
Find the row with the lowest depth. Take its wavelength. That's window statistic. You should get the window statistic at 569.858 nm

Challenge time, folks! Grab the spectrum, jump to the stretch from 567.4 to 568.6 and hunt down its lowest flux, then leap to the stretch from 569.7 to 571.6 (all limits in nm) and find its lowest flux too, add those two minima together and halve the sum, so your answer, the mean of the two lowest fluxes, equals 26.1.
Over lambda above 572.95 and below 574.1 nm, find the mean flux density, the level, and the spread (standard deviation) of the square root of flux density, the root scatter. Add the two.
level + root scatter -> 29.0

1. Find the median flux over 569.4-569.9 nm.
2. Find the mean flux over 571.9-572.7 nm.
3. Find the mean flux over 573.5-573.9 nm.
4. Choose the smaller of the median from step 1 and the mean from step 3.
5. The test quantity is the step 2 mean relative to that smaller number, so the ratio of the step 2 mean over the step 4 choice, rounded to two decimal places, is 1.03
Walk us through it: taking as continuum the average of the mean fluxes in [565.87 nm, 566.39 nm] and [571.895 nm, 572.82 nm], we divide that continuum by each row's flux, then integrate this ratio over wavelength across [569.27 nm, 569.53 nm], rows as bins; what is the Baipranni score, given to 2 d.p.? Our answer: 0.26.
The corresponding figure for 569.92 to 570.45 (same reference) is 0.50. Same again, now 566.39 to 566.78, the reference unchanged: 0.42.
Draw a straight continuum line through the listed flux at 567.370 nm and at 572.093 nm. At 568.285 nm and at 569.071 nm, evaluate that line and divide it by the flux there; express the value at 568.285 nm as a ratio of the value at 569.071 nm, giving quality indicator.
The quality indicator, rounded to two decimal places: 0.95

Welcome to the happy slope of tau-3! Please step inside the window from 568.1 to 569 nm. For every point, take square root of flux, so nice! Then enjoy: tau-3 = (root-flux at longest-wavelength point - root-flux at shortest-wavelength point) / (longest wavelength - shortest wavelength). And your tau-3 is -0.07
